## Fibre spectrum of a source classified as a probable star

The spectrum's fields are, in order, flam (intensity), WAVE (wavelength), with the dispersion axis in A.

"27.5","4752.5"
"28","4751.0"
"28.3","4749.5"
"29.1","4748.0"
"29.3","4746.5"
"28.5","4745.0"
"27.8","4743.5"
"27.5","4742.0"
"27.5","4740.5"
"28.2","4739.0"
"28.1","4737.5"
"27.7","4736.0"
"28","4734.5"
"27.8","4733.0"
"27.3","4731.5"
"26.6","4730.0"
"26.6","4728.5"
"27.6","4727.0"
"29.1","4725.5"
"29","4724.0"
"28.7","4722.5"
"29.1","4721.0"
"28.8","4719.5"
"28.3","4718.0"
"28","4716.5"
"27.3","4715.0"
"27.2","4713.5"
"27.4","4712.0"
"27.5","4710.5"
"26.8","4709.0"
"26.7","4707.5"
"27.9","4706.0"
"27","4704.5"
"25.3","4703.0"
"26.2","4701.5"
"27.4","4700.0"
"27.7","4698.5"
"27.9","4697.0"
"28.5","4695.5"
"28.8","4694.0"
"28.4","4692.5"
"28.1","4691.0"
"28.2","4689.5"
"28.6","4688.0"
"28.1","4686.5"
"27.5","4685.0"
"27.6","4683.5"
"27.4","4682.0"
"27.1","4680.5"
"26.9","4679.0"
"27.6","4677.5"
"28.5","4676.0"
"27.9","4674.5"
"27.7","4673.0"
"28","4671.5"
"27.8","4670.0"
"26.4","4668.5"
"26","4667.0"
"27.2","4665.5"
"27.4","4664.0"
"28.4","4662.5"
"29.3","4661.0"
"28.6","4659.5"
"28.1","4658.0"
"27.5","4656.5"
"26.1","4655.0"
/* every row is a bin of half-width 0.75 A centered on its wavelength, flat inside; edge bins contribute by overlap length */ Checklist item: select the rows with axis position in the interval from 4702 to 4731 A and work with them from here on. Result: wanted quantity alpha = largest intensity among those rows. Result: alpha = 29.1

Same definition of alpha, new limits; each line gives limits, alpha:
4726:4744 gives 28.2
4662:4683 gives 28.5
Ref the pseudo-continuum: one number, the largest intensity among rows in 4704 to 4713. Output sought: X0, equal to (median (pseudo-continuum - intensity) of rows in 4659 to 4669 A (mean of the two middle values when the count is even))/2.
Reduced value 0.25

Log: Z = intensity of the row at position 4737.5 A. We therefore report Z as 28.1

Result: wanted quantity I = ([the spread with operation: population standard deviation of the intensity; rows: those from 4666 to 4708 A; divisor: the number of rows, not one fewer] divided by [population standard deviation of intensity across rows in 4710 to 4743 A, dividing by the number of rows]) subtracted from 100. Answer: 98.8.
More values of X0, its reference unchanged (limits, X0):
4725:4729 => 0.15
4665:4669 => 0.75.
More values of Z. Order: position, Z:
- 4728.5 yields 26.6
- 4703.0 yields 25.3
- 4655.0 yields 26.1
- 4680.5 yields 27.1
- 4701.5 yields 26.2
